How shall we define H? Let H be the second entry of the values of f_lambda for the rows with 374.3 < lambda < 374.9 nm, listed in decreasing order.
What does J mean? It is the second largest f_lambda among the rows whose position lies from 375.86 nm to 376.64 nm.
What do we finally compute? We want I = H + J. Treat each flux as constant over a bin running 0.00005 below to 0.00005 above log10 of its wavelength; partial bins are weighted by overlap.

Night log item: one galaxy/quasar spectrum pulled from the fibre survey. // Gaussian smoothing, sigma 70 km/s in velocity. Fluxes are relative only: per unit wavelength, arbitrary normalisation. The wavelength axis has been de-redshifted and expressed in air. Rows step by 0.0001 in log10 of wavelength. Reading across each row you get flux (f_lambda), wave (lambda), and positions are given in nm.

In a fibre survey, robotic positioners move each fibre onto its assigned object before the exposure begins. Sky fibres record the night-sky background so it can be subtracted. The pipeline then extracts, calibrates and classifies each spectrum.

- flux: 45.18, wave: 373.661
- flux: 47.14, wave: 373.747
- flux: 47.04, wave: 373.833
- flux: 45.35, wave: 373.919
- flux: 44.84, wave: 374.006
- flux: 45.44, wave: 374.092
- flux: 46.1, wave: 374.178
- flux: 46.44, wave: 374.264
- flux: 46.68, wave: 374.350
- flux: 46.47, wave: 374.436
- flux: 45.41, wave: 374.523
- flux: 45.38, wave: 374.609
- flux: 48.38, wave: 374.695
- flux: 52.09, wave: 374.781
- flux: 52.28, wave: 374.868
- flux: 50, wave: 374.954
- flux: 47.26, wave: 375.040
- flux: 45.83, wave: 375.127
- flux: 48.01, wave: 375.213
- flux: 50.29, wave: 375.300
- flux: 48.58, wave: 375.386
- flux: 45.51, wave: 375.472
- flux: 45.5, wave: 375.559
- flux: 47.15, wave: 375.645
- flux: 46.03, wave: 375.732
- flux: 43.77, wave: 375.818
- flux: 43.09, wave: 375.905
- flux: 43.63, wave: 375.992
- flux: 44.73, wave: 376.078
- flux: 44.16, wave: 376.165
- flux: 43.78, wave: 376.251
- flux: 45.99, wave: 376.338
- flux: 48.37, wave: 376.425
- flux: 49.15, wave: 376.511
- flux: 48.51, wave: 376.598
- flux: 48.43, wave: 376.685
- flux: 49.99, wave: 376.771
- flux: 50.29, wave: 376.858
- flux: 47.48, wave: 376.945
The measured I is 101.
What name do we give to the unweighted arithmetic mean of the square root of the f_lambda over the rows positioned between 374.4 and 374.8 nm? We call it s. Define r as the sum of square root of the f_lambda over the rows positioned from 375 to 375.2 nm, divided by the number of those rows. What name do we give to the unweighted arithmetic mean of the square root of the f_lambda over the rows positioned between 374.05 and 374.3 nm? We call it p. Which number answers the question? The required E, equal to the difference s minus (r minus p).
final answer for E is 6.85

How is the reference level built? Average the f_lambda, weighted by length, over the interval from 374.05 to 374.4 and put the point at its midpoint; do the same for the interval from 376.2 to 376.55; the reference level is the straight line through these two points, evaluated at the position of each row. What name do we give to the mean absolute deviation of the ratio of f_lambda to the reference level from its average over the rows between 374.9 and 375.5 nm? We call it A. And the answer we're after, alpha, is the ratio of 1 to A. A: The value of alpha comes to 31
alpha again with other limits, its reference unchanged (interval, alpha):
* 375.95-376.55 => 26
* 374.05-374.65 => 91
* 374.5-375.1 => 20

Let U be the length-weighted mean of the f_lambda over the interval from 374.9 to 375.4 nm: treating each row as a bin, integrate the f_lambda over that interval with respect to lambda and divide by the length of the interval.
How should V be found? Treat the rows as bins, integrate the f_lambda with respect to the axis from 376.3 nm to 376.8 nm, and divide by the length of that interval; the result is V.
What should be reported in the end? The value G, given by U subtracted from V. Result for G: 0.0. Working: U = 48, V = 48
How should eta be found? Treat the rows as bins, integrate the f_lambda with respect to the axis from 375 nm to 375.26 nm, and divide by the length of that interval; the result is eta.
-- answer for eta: 46.9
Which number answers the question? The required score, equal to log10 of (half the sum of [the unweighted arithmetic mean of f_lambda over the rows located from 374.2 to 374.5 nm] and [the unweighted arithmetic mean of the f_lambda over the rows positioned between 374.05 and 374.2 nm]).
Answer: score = 1.66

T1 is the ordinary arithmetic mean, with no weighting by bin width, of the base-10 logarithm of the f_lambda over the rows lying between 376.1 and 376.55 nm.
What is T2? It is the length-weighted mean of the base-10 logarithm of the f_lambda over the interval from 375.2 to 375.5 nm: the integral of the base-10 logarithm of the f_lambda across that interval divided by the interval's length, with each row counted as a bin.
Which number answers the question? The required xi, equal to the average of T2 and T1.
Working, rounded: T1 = 1.67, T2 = 1.68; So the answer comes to 1.67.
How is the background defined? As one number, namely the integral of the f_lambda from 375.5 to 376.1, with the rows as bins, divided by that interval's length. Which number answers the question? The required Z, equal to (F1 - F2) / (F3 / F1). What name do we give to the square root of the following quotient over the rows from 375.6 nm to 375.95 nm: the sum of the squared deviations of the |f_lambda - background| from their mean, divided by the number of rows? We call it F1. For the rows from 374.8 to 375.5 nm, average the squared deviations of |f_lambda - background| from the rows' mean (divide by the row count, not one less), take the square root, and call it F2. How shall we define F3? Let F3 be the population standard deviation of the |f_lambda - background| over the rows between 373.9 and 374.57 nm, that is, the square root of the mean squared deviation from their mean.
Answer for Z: -1.3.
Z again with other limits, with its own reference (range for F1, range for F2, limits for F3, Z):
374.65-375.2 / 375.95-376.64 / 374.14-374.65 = 4.1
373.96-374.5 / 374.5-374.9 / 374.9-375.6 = -0.9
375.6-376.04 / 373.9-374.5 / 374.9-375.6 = 0.0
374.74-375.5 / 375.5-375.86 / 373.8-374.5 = 5.7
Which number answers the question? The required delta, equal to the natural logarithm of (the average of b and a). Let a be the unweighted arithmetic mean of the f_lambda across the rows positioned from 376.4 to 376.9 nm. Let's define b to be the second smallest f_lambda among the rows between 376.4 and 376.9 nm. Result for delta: 3.89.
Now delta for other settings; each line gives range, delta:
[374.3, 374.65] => 3.82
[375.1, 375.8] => 3.84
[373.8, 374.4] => 3.82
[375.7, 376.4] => 3.78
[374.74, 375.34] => 3.88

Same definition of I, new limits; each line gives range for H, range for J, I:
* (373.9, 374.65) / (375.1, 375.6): 95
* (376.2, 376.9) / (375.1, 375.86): 99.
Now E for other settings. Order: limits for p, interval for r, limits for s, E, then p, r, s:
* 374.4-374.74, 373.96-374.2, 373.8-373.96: 6.87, 6.81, 6.74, 6.80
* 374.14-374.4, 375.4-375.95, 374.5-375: 7.08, 6.81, 6.72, 6.99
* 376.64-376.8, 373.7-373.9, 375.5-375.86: 6.91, 7.01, 6.86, 6.75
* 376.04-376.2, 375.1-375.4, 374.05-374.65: 6.51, 6.67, 6.94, 6.78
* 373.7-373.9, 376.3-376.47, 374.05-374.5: 6.79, 6.86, 6.87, 6.80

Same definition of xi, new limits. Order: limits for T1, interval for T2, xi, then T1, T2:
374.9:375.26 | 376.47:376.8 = 1.68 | 1.68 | 1.69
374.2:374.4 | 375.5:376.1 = 1.66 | 1.67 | 1.65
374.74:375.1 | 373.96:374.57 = 1.68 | 1.70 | 1.66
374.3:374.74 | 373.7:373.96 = 1.67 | 1.67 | 1.67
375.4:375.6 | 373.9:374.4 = 1.66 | 1.66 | 1.66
